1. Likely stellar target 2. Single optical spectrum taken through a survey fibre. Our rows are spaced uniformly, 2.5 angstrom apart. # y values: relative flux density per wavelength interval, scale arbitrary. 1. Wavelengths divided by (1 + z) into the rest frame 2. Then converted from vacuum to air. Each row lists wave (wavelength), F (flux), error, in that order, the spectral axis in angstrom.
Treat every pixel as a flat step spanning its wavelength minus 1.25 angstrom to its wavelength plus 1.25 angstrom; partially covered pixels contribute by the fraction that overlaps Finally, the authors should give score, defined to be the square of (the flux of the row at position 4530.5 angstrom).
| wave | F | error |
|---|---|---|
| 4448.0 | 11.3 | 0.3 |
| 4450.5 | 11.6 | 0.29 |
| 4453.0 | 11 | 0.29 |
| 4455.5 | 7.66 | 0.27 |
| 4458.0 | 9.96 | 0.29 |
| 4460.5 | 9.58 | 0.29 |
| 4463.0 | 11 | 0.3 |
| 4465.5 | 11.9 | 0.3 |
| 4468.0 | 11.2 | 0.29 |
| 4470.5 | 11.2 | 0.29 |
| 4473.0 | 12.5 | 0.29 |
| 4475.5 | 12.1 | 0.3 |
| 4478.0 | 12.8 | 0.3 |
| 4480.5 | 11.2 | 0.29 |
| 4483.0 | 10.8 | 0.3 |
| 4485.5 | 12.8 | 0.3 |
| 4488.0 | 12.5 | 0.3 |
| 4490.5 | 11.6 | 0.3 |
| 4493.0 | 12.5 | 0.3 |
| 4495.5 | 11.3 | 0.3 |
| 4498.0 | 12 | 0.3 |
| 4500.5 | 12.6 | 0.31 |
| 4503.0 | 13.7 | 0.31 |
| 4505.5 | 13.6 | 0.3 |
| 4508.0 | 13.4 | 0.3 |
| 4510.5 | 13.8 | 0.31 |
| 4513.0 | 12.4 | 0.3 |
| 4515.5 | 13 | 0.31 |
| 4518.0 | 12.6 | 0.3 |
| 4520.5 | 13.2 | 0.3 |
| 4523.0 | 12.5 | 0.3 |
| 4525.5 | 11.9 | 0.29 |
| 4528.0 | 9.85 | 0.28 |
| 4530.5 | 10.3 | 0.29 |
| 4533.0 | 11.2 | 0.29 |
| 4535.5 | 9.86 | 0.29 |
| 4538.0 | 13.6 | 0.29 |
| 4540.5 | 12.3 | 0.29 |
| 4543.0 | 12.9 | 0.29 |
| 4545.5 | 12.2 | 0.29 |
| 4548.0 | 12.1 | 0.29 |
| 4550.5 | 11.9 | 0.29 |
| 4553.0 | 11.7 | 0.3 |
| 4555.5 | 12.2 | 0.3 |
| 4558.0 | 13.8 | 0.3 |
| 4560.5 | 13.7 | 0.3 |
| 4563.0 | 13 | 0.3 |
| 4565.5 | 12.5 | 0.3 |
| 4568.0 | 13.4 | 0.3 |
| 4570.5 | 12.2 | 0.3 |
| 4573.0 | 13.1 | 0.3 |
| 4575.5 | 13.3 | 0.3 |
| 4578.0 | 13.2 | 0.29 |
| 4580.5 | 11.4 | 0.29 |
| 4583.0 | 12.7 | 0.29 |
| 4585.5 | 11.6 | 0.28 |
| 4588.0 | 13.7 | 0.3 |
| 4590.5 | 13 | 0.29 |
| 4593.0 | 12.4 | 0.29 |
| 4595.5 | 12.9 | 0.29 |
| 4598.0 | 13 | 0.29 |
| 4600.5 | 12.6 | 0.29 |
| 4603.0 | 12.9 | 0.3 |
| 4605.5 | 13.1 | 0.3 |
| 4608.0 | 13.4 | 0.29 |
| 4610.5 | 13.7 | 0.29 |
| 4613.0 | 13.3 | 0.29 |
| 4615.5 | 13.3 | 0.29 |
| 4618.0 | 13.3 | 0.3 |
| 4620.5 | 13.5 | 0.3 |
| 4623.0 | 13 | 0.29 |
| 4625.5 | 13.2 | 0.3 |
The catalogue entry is 106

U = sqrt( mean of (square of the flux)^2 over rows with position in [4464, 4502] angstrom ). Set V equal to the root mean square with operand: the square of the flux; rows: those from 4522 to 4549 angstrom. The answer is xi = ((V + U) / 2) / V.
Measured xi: 1.01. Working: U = 144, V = 141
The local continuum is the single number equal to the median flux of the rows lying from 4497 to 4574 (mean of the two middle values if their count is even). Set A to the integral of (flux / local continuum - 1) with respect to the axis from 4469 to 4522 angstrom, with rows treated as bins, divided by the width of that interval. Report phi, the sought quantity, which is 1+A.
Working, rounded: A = 0.00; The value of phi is 1.00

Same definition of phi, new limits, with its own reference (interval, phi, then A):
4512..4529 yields 0.98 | -0.02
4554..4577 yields 1.04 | 0.04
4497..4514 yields 1.05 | 0.05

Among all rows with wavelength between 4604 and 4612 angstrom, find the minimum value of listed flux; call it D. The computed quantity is 13.1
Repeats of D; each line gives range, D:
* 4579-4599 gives 11.4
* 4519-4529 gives 9.85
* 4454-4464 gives 7.66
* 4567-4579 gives 12.2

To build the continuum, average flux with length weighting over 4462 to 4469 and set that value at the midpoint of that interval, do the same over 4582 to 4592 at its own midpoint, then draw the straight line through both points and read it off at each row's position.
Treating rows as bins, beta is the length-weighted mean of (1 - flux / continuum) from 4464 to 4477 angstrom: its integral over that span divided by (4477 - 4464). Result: -0.030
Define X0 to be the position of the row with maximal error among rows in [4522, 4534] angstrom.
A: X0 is 4523.0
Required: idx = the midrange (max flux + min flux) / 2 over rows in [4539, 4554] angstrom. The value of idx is 12.3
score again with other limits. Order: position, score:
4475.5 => 146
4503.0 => 188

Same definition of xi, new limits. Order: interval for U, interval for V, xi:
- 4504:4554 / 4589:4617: 0.95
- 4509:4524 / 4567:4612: 1.00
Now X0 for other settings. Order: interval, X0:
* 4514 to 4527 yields 4515.5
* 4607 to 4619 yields 4618.0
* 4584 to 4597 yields 4588.0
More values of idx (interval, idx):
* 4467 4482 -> 12.0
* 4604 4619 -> 13.4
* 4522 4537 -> 11.2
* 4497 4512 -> 12.9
